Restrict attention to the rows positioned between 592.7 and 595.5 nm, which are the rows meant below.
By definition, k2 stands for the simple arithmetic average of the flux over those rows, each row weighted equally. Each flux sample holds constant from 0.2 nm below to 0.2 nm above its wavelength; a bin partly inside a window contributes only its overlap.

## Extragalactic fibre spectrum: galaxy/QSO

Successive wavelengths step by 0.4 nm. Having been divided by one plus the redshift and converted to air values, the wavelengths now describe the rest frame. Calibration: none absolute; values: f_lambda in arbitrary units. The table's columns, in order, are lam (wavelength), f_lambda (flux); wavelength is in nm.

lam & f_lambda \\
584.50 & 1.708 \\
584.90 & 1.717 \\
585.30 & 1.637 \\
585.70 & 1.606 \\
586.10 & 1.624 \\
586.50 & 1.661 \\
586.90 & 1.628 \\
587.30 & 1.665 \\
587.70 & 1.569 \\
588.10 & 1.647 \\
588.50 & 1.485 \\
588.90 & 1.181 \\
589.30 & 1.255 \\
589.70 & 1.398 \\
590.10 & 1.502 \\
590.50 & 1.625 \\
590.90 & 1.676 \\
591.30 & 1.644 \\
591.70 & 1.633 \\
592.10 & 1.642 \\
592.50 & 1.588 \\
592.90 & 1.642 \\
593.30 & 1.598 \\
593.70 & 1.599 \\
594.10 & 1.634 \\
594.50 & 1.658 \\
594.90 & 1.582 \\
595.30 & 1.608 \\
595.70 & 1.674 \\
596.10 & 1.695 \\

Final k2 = 1.62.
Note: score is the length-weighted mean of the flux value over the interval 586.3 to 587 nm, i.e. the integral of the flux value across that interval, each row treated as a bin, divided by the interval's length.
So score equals 1.65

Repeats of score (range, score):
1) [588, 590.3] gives 1.40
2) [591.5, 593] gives 1.63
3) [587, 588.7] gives 1.59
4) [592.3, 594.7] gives 1.62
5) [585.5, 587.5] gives 1.64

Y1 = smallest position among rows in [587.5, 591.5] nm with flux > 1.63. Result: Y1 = 588.10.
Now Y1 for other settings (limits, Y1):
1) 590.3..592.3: 590.90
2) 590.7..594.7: 590.90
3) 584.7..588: 584.90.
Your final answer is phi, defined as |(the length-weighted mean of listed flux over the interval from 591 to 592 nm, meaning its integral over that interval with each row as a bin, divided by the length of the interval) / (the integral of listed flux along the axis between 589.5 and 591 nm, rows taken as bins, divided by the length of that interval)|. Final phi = 1.07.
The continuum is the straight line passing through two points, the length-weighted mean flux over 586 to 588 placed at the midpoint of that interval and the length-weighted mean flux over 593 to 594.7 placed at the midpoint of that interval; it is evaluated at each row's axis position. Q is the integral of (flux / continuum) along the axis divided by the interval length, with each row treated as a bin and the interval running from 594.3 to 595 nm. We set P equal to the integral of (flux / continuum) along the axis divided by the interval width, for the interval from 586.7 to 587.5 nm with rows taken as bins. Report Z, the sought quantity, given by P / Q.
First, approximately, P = 1.01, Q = 1.00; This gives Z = 1.01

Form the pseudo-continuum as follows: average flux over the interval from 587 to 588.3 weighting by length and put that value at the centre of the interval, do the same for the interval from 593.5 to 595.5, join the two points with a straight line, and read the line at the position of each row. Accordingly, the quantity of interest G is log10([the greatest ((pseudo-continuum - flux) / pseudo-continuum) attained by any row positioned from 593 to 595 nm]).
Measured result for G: -1.7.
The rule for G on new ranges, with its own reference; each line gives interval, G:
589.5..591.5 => -0.9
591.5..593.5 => -1.7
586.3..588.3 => -1.4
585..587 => -1.8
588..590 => -0.6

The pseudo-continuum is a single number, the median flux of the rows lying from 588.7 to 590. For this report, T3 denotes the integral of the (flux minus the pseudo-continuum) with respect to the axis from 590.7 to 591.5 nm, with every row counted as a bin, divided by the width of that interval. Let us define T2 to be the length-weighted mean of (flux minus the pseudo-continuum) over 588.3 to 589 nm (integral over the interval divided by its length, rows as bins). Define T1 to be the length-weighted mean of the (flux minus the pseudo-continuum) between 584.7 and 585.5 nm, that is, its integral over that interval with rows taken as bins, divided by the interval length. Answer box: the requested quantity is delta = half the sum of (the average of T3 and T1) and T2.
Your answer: 0.257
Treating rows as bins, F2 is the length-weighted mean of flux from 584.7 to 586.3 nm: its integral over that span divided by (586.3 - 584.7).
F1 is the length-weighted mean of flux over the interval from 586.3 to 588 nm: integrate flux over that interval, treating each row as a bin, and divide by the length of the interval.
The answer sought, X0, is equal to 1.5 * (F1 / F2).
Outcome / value 1.49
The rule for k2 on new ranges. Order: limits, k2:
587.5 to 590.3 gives 1.43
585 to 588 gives 1.63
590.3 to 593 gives 1.64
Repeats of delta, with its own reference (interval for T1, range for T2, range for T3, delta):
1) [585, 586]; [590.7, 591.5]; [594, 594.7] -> 0.395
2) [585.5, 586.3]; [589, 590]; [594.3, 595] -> 0.220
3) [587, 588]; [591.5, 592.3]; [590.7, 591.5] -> 0.384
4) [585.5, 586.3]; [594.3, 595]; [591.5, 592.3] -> 0.371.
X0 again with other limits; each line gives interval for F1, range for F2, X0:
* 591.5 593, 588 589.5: 1.77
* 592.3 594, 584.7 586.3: 1.47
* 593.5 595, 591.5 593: 1.50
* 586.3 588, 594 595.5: 1.51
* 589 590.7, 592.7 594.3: 1.33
